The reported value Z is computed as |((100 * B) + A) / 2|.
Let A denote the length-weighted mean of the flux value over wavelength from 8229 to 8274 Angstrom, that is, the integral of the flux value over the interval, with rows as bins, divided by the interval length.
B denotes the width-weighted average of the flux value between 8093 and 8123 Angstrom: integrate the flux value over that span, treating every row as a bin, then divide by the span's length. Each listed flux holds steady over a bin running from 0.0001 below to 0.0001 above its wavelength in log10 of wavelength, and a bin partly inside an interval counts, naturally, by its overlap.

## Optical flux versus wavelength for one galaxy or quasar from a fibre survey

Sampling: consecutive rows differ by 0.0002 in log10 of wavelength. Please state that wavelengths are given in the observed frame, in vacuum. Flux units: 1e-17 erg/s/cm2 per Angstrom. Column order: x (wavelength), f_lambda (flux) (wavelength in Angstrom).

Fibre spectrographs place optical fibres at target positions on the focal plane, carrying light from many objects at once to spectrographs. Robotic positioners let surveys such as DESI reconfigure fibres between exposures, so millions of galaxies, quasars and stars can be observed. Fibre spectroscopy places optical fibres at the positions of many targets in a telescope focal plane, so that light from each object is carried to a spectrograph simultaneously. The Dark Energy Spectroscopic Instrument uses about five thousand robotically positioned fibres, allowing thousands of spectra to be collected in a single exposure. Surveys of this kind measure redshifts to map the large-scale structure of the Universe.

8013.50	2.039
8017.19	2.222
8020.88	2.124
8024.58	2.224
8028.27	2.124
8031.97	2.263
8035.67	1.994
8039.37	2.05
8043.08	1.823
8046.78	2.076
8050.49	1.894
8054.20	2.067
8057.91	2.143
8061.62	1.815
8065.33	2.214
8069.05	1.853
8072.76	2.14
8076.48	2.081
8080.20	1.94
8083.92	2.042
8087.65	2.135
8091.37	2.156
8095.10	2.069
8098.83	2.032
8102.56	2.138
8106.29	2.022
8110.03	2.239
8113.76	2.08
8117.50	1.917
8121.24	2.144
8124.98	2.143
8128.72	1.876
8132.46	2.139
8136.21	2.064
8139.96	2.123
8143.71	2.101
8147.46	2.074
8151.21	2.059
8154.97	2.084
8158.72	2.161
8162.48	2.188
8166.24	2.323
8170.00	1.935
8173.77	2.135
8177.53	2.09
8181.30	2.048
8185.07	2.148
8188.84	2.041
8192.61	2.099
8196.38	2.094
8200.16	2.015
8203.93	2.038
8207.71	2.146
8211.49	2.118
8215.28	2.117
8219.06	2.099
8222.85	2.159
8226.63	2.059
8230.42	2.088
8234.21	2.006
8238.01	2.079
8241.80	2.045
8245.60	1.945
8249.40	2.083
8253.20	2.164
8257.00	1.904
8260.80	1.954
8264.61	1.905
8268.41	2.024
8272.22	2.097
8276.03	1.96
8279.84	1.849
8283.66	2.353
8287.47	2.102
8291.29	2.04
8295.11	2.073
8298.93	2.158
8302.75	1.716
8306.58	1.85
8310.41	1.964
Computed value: 105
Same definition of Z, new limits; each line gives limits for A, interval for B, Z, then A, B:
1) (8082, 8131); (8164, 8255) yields 105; 2.08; 2.09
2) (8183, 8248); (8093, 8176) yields 106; 2.08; 2.09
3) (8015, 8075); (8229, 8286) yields 103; 2.06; 2.03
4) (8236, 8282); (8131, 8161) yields 106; 2.00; 2.10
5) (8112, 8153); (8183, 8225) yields 106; 2.07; 2.10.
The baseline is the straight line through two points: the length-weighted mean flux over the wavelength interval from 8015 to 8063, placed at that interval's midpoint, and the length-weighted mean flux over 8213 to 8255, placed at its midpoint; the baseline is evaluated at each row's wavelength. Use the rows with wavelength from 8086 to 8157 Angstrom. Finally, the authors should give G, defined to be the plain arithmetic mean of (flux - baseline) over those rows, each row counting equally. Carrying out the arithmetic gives 0.014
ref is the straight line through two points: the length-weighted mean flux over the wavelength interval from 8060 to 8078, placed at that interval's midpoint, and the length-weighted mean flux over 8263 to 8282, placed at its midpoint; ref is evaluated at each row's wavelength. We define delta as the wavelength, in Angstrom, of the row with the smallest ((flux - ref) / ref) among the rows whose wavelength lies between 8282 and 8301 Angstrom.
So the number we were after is 8291.29 Angstrom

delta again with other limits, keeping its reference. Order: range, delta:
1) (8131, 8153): 8151.21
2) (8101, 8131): 8128.72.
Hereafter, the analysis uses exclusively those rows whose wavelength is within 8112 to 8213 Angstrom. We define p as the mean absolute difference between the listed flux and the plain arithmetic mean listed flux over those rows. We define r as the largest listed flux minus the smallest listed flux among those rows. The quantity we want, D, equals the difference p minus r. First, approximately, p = 0.061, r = 0.45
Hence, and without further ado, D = -0.39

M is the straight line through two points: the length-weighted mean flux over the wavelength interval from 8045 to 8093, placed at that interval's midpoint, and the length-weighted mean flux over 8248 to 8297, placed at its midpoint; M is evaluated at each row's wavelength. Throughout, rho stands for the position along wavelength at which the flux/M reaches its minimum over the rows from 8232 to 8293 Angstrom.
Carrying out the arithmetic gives 8279.84 Angstrom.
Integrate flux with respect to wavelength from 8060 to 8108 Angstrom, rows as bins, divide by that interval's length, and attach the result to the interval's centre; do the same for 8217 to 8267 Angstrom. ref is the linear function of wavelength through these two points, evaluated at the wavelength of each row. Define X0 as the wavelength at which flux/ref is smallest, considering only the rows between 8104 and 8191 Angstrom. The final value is 8128.72 Angstrom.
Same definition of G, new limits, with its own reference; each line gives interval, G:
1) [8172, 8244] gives 0.011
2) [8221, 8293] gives -0.035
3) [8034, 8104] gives -0.032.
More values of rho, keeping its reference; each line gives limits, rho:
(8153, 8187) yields 8170.00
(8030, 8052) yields 8043.08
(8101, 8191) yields 8128.72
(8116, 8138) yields 8128.72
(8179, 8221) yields 8200.16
